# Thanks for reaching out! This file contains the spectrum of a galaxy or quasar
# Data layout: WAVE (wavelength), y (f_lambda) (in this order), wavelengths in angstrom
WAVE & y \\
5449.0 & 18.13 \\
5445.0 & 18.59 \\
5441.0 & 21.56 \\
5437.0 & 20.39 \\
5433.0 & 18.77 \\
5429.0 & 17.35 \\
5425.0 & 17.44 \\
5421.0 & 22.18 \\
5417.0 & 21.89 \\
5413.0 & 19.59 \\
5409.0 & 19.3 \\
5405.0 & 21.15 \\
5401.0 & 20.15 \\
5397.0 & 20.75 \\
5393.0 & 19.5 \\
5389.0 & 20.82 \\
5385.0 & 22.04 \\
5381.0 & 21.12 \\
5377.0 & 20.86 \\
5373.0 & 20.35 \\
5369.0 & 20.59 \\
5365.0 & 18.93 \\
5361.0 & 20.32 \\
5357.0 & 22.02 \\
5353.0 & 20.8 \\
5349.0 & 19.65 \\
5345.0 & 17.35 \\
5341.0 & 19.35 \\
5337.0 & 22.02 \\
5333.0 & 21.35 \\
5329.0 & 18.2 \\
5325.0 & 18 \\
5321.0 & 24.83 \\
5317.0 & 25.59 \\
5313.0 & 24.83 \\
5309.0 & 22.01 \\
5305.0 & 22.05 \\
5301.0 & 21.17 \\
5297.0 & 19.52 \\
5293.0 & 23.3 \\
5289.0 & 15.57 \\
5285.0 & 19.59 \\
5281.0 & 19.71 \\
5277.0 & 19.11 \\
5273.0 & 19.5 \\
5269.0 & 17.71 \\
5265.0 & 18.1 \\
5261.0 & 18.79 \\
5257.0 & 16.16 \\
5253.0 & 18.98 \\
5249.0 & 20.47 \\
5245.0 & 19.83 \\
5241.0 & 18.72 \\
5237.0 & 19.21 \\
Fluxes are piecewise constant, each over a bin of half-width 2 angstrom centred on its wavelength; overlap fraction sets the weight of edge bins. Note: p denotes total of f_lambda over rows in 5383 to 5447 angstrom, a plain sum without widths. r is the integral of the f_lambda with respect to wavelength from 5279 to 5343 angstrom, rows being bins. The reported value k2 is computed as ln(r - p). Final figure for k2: 6.93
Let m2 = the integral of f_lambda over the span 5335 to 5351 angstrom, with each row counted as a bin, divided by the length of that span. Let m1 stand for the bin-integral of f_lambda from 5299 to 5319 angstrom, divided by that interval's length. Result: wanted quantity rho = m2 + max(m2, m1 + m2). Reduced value 62.3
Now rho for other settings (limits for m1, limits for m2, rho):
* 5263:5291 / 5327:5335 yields 58.0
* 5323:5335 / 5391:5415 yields 59.3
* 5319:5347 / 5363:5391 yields 61.5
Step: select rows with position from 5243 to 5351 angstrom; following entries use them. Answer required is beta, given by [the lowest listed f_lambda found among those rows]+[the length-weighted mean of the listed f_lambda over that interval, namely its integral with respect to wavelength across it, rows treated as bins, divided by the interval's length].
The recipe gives 35.67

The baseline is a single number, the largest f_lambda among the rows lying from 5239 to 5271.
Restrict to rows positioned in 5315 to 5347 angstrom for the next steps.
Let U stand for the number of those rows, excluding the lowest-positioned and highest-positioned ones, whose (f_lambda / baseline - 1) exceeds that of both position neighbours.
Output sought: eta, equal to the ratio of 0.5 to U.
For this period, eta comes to 0.50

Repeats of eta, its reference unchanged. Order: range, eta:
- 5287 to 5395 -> 0.07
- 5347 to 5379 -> 0.25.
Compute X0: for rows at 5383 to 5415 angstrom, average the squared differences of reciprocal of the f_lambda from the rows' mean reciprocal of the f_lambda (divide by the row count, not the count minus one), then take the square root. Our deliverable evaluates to 0.0021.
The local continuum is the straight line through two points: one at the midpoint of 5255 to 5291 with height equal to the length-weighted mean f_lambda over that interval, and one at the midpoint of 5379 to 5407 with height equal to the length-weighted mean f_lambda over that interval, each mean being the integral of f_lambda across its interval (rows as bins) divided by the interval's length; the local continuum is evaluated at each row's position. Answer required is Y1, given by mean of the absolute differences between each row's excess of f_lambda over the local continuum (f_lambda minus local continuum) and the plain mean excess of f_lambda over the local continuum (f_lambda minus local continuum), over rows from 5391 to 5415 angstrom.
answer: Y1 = 0.7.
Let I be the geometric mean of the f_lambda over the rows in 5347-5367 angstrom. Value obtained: 20.3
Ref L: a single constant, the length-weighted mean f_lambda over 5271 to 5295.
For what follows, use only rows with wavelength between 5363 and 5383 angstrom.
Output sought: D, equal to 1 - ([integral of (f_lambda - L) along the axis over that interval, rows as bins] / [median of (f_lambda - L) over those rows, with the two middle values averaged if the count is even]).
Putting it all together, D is -15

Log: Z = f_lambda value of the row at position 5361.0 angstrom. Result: 20.32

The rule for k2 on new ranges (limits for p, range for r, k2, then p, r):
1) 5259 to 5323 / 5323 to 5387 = 6.87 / 331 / 1292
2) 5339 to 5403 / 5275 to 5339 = 6.93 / 325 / 1347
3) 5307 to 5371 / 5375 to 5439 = 6.86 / 336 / 1293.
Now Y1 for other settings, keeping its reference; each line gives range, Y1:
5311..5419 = 1.6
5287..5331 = 2.6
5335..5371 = 1.1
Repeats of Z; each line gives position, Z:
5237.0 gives 19.21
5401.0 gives 20.15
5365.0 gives 18.93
